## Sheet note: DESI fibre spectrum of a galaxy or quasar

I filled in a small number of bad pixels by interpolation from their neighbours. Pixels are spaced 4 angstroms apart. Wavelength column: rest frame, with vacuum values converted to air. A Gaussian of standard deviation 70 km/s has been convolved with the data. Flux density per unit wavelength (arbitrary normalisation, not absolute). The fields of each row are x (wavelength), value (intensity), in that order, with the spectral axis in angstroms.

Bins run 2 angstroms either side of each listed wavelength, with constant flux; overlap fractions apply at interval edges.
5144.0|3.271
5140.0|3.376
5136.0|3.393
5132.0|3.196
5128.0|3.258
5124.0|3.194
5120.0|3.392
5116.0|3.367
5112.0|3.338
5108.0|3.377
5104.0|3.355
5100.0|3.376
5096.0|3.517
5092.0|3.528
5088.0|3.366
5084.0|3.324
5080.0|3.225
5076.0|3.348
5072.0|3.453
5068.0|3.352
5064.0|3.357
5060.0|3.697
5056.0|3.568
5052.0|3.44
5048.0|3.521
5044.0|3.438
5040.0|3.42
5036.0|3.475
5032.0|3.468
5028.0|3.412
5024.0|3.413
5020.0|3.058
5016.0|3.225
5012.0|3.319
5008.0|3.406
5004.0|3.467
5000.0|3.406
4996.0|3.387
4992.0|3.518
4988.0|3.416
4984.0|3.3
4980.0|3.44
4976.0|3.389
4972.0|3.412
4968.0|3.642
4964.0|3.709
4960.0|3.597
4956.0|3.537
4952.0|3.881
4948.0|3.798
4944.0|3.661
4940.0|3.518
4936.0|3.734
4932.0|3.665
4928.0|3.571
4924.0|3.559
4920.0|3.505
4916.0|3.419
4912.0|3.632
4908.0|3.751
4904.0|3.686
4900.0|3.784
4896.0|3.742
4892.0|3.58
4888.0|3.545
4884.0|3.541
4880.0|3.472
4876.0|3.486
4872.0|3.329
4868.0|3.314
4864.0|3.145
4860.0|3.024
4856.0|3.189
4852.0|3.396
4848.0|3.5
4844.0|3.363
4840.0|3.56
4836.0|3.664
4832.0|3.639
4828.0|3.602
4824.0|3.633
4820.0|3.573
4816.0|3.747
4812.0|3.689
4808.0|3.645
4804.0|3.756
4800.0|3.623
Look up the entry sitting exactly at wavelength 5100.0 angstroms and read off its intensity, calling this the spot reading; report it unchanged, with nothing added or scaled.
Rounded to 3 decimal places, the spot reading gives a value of 3.376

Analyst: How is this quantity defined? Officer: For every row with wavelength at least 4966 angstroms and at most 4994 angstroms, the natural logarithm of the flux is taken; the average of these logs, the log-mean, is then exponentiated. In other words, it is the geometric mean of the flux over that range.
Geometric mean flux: 3.44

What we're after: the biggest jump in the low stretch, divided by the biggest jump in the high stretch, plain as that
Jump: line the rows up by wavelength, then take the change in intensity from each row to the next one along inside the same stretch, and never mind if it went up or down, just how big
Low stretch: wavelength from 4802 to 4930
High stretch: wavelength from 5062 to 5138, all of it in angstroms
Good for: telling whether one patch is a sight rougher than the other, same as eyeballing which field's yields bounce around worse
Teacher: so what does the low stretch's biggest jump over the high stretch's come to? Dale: 1.08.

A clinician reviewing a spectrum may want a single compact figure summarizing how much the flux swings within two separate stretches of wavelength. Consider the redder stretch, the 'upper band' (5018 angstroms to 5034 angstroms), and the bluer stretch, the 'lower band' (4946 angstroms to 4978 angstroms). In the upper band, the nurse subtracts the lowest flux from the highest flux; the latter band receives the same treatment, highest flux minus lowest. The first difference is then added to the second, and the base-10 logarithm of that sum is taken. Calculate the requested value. -0.04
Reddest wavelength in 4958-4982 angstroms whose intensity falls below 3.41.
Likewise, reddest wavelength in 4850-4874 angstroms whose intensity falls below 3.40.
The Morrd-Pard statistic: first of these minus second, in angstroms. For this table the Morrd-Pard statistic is 104 angstroms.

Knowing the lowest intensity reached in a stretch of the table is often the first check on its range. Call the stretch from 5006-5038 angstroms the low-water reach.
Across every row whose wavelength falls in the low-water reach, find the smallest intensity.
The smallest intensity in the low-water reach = 3.058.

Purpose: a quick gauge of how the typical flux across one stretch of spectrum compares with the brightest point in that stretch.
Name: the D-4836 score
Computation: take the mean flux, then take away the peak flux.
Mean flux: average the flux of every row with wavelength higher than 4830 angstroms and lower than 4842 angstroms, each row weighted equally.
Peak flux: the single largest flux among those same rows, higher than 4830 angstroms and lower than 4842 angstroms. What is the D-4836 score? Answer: -0.043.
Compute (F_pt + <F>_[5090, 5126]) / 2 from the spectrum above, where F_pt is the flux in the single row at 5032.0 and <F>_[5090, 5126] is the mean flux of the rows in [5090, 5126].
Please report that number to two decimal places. 3.43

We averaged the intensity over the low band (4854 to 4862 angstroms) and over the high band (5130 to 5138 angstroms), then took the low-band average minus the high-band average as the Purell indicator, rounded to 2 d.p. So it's -0.19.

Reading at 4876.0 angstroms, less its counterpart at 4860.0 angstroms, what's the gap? 0.46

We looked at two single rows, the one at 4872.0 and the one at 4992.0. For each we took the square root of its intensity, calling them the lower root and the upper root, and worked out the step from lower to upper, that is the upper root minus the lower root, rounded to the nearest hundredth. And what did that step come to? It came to 0.05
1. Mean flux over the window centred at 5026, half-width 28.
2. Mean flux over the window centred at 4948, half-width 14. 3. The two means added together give 7.07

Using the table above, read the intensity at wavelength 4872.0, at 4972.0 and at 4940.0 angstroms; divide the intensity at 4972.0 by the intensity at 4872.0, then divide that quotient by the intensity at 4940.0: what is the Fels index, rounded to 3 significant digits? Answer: 0.291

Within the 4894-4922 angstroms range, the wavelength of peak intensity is 4900.0 angstroms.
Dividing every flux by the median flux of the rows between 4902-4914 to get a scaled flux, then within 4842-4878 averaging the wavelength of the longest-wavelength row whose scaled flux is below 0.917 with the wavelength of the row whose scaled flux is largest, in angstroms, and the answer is 4860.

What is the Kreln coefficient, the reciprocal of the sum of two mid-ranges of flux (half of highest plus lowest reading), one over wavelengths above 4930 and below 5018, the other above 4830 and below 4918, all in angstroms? 0.144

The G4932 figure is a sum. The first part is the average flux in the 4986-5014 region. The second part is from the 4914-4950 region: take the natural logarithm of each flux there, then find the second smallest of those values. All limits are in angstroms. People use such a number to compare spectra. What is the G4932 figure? 4.67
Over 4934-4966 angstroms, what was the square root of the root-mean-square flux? 1.92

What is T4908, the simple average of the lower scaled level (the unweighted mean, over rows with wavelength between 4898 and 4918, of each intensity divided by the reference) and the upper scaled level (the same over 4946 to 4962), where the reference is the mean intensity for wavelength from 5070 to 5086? 1.102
